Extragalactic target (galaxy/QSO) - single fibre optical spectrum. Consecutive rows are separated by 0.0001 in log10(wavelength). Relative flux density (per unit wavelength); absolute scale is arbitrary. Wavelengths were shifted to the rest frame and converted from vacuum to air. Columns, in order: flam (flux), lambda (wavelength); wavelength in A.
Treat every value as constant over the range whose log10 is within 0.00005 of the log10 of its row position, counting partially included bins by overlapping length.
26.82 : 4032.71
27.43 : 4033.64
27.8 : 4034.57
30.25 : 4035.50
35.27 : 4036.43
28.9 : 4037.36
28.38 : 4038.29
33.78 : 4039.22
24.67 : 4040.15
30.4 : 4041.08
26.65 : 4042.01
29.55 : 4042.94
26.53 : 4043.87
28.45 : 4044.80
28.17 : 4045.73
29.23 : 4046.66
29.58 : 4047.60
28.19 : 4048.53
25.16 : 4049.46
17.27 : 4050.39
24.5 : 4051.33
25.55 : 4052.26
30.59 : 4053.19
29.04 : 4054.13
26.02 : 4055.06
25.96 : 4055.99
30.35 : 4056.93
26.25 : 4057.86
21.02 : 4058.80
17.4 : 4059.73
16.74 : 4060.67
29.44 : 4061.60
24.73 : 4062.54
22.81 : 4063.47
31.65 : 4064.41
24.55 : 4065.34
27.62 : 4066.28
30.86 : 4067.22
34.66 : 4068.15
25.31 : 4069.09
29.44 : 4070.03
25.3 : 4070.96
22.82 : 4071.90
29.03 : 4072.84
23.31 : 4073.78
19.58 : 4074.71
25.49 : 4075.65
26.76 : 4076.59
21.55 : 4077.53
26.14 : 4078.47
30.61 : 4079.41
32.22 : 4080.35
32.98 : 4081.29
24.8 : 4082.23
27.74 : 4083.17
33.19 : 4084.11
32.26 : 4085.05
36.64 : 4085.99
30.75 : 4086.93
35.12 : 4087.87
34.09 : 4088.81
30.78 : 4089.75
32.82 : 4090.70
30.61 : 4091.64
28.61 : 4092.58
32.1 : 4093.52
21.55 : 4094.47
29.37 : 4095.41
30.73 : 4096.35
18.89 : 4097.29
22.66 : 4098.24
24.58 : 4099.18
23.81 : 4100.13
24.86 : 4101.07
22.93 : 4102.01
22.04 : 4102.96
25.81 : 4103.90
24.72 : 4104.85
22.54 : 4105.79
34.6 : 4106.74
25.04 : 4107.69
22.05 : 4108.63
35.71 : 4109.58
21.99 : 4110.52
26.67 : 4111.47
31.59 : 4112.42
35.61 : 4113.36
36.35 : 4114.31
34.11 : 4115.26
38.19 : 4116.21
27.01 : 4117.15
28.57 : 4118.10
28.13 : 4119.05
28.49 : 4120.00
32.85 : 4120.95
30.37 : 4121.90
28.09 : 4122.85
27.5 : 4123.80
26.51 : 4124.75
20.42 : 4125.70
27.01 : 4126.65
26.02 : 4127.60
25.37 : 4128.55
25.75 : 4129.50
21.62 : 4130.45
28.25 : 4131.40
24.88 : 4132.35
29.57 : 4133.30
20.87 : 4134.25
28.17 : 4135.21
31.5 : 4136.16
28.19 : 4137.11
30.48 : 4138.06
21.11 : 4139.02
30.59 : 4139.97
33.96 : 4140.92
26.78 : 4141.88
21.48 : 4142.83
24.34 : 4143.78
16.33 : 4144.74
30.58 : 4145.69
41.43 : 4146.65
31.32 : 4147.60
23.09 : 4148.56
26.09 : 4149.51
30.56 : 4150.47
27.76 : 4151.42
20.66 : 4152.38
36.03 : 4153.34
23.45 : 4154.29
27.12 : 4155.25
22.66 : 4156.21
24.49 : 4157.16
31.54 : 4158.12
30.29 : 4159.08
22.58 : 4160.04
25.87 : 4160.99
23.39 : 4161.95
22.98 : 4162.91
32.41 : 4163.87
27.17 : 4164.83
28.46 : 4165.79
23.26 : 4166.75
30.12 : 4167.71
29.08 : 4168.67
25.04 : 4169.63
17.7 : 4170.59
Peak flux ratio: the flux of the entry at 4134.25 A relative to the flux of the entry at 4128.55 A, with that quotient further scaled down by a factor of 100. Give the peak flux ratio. 0.0082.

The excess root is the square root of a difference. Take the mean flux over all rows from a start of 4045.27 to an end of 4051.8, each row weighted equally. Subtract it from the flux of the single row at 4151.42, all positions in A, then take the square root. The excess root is 1.3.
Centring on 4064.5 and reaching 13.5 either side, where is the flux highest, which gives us 4068.15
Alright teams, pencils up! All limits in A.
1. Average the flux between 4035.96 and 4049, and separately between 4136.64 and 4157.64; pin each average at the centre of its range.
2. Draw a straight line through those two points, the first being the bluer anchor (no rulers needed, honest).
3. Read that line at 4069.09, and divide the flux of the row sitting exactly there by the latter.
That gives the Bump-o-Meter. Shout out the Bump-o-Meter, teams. 0.88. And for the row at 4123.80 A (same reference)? 1.00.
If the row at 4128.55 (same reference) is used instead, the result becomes 0.92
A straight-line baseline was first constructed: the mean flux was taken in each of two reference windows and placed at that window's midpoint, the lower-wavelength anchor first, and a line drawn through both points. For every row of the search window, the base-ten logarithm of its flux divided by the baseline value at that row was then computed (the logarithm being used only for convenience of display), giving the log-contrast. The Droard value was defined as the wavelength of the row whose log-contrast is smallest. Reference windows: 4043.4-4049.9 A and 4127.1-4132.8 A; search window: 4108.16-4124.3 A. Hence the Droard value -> 4110.52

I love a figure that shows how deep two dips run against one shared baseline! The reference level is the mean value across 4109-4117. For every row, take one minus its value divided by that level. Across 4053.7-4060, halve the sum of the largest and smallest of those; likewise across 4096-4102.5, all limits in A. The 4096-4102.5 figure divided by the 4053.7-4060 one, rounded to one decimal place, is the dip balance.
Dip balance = 0.9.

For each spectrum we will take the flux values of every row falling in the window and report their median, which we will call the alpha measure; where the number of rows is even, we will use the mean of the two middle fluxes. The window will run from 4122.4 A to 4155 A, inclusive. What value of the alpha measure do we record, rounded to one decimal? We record 26.9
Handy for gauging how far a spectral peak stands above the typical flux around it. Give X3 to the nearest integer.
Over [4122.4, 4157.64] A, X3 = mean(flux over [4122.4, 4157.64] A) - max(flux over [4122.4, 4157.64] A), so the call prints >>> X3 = -15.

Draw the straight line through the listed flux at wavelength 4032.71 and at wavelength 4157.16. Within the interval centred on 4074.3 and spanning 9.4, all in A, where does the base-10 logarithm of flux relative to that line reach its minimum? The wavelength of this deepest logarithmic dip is 4074.71 A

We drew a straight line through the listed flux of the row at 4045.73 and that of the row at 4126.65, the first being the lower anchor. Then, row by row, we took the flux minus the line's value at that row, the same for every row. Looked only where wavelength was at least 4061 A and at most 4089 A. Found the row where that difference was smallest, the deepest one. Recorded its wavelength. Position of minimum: 4074.71 A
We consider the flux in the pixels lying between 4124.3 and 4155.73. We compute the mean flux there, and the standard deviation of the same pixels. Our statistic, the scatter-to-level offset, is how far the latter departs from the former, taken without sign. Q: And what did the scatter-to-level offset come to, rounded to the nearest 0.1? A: 21.9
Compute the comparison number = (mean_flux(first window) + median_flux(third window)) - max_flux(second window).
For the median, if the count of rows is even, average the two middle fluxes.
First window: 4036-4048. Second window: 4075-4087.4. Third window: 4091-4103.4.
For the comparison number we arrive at 17.1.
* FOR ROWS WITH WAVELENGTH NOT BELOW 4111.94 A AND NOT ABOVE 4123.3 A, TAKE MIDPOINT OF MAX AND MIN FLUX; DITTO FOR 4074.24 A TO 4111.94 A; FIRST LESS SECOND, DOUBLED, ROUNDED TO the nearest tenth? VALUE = 9.7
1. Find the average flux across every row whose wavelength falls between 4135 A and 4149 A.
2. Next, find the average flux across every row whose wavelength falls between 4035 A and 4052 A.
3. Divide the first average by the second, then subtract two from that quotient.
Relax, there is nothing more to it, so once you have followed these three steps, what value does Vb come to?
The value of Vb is -1.00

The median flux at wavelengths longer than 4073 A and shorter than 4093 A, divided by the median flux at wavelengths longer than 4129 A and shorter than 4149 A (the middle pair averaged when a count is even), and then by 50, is 0.0217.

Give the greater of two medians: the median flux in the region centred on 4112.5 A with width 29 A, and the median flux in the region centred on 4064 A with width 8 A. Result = 27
